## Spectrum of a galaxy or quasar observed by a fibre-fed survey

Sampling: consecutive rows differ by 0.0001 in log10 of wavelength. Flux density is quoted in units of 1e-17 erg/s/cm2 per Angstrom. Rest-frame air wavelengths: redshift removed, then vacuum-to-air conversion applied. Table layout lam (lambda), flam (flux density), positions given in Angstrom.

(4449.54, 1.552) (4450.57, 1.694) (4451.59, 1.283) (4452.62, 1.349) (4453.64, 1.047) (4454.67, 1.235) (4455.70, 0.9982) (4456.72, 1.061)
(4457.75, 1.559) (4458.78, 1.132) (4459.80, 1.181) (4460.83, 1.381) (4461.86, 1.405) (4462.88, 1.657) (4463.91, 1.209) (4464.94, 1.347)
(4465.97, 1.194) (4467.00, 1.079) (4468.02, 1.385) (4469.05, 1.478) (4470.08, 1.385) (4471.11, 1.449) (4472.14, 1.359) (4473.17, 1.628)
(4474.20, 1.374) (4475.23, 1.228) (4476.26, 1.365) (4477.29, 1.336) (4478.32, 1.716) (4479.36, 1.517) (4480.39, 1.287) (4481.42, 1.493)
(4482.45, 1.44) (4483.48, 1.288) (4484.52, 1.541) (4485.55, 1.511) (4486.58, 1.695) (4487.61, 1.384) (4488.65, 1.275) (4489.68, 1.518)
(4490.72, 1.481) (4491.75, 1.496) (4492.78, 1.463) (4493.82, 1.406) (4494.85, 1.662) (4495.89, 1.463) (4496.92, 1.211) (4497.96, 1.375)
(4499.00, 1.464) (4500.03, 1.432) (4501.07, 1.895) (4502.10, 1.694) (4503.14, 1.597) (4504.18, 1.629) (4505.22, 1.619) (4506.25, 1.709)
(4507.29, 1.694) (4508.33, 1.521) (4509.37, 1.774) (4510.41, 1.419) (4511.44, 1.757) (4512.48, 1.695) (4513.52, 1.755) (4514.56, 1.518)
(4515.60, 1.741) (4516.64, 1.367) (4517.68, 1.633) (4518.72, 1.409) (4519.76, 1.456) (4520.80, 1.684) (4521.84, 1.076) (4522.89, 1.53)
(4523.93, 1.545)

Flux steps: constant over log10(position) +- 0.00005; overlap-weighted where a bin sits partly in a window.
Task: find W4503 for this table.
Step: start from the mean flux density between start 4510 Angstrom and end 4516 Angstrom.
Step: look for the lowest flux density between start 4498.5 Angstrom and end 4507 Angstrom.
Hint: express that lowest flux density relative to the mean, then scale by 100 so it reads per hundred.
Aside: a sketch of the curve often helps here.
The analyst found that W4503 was 87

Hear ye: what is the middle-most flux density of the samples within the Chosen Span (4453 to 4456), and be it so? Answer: 1.05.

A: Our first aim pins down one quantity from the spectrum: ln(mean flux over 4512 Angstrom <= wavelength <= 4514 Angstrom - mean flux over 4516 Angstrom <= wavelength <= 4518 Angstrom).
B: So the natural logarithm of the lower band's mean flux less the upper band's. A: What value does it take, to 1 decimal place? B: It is -1.5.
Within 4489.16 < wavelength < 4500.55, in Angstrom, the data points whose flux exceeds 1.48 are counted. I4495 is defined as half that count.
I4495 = 2.0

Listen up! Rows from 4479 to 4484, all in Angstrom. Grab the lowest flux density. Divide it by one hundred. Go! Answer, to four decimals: 0.0129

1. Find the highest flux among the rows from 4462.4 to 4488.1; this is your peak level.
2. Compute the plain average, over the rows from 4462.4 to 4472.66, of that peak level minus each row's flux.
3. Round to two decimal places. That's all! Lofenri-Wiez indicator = 0.36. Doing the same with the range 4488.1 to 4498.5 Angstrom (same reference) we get 0.28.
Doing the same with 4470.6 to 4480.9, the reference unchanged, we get 0.29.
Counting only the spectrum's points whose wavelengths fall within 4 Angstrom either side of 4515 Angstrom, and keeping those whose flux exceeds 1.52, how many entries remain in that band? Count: 5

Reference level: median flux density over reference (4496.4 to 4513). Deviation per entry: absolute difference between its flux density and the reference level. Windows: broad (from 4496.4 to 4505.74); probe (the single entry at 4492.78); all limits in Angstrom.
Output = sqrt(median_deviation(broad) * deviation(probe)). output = 0.160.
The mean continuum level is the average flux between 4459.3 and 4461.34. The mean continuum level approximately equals 1.28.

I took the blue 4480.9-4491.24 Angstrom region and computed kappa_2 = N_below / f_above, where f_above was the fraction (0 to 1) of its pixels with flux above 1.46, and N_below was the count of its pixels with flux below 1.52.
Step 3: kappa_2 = 13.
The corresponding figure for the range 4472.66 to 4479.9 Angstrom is 12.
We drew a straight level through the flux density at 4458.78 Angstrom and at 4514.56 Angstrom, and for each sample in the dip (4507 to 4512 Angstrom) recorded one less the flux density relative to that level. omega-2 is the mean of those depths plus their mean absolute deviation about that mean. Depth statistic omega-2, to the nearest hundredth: -0.01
